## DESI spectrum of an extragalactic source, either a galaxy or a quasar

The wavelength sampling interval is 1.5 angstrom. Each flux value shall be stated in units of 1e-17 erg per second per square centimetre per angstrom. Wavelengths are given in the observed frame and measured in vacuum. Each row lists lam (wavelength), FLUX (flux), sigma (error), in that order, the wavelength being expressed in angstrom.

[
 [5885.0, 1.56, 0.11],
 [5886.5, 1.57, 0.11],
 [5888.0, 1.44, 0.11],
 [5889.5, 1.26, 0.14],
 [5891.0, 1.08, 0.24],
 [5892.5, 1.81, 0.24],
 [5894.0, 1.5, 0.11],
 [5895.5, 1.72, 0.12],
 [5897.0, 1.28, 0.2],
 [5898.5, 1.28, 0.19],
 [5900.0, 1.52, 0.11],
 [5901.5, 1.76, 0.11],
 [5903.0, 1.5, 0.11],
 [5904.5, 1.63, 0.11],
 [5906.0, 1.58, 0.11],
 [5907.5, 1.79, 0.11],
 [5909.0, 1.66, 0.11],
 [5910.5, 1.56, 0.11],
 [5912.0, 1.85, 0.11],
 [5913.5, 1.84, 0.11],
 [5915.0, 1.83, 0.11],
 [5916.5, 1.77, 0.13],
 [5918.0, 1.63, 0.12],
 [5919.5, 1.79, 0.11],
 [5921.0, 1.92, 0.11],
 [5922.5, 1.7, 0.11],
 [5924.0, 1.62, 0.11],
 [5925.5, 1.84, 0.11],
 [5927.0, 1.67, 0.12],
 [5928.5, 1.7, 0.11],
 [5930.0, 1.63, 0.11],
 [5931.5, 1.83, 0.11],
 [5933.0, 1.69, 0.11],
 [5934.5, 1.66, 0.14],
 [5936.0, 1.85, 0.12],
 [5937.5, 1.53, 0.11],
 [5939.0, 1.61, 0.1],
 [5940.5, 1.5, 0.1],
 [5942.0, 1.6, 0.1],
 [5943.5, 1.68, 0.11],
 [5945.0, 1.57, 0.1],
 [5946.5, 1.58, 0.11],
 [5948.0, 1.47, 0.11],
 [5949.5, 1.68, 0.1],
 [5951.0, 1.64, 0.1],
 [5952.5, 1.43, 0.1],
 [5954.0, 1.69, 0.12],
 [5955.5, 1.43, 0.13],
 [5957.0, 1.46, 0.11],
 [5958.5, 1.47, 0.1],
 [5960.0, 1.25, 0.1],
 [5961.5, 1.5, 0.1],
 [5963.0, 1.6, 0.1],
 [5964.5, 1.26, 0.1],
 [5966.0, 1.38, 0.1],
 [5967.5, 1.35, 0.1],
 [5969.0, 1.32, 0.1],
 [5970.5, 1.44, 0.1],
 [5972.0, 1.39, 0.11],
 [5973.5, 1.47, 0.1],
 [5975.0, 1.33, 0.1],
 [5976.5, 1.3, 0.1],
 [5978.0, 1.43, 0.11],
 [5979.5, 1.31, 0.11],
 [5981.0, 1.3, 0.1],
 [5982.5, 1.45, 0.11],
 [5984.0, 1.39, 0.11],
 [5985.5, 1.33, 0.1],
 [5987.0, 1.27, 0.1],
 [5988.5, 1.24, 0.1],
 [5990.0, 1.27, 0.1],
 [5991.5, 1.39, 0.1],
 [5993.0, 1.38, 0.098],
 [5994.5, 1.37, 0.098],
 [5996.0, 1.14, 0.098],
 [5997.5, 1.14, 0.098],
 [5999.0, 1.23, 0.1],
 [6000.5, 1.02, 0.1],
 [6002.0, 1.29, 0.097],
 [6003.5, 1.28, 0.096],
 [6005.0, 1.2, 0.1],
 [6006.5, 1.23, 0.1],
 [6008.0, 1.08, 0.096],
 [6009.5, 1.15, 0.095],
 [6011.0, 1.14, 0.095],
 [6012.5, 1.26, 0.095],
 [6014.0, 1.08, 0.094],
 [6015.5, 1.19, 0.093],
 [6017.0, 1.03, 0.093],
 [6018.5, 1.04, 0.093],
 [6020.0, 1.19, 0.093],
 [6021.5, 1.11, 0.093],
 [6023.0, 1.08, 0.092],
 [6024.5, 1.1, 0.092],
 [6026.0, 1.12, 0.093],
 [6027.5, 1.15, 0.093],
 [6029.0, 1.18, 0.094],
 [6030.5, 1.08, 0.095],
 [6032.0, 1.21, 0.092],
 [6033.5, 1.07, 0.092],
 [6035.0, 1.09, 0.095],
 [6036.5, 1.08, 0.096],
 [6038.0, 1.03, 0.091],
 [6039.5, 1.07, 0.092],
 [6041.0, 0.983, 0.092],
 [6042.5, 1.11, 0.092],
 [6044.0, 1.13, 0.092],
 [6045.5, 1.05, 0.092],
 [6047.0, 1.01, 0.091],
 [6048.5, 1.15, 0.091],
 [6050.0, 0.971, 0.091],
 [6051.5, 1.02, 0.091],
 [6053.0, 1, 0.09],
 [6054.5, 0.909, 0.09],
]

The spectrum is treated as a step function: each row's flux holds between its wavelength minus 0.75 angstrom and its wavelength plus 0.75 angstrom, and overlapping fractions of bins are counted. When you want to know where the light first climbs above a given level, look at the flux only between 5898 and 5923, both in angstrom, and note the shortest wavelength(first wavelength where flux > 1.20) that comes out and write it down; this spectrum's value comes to 5898.5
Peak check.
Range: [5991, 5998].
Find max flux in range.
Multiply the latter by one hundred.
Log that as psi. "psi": 139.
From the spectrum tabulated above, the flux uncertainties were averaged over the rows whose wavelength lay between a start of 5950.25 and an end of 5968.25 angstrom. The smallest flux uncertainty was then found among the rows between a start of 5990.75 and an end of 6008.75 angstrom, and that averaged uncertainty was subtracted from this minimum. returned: -0.009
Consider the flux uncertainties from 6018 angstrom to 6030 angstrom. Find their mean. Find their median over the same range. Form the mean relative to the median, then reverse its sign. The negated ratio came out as -0.999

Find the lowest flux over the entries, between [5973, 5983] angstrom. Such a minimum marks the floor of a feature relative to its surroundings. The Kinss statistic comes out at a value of 1.3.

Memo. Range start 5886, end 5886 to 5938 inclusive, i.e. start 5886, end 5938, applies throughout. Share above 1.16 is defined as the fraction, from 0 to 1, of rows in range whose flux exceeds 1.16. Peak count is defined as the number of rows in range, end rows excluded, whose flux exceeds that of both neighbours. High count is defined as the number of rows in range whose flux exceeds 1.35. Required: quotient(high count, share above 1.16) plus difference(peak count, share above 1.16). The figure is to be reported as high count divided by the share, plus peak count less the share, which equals 41.9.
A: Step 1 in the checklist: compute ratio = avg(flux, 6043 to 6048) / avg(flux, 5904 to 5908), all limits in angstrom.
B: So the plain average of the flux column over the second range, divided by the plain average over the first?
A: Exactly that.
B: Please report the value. 0.64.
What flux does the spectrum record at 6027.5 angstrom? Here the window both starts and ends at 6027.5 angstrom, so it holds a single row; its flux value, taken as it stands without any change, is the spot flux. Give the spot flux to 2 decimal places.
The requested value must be 1.15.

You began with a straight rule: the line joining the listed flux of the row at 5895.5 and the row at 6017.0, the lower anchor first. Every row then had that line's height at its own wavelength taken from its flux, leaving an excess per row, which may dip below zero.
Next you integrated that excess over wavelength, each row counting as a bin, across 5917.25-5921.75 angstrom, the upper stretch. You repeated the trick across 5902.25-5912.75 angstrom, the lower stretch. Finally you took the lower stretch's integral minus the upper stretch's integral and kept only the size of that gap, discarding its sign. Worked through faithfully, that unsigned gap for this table 0.87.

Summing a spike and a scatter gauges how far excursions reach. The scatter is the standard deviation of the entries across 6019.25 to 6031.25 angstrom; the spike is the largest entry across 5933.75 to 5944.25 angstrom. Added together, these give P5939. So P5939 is 1.89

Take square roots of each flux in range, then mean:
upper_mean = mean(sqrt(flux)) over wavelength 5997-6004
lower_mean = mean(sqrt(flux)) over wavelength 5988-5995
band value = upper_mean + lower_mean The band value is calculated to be 2.24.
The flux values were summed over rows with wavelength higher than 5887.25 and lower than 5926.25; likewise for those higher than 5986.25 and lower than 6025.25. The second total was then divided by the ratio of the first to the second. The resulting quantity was 23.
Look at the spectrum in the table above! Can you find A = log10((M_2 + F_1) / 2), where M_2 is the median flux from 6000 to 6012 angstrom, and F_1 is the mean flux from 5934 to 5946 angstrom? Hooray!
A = 0.146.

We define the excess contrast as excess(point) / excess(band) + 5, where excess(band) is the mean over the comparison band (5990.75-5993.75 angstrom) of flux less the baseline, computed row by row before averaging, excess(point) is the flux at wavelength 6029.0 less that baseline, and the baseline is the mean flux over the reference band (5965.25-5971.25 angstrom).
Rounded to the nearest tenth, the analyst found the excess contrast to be -10.4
